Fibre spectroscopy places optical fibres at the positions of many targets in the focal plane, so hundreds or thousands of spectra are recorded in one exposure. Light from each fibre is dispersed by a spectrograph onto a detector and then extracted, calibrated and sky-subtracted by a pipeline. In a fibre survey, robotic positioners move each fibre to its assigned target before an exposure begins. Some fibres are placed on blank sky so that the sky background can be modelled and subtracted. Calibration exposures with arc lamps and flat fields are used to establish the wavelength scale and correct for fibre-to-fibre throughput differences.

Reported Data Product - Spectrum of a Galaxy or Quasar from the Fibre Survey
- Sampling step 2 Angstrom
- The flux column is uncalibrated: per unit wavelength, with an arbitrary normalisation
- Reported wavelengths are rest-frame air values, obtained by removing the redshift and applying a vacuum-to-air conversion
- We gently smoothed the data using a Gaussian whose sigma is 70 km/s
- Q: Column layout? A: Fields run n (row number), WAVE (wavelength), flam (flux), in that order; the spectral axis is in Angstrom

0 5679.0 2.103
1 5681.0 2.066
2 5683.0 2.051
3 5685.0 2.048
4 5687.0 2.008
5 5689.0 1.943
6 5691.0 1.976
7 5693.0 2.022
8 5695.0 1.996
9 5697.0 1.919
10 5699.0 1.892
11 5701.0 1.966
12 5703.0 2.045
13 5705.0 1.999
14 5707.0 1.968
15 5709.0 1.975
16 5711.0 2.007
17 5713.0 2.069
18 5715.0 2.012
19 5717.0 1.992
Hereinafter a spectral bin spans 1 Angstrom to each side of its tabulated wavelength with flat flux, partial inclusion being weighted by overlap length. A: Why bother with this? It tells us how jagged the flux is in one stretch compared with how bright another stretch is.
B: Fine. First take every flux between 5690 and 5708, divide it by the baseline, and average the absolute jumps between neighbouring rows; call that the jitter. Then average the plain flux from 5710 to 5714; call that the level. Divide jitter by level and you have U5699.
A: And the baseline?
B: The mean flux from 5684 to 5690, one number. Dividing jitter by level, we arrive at 0.0125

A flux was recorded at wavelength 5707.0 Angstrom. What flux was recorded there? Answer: 1.968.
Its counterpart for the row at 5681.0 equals 2.066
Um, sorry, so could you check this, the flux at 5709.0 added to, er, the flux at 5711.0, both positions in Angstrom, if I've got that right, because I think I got 3.98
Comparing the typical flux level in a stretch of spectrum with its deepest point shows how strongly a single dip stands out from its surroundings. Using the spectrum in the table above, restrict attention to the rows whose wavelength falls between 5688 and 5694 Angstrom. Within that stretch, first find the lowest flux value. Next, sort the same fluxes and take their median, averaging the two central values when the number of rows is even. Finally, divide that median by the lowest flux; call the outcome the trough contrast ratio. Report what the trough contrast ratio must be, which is 1.02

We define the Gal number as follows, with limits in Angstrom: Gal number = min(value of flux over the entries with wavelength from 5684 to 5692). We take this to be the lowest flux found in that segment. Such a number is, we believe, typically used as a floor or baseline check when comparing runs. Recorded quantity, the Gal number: 1.943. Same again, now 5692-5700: 1.892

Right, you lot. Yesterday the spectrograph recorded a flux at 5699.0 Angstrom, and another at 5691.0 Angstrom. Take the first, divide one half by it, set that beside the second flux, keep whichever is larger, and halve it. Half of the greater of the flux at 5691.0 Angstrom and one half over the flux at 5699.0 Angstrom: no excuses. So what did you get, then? 0.99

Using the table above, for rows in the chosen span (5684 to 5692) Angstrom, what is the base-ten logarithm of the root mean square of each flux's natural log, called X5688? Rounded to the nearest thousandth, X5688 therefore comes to -0.161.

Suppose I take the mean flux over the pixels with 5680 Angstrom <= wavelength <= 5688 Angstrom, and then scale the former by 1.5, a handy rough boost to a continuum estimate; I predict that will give 3.065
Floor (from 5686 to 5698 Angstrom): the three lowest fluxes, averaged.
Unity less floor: -0.95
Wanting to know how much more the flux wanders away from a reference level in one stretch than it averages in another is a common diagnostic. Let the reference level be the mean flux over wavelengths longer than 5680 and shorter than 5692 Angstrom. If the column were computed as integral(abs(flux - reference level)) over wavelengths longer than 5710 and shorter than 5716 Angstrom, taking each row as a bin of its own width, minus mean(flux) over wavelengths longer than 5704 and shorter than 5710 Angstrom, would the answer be -1.85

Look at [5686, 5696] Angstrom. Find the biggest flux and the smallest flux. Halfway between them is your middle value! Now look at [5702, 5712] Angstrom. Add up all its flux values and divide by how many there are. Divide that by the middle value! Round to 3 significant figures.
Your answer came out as 1.01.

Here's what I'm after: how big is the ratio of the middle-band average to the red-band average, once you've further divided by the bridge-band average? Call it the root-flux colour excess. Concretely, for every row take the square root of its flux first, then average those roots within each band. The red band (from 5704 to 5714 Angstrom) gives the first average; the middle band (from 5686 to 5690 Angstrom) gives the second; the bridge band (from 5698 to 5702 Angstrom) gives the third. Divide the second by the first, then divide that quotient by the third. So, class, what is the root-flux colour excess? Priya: 0.715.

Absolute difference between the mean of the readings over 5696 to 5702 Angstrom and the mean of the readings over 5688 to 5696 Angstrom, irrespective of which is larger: 0.059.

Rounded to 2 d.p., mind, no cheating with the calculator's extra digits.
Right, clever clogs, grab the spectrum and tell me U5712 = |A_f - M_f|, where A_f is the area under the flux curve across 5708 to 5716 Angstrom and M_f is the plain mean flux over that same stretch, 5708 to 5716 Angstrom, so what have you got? 14.11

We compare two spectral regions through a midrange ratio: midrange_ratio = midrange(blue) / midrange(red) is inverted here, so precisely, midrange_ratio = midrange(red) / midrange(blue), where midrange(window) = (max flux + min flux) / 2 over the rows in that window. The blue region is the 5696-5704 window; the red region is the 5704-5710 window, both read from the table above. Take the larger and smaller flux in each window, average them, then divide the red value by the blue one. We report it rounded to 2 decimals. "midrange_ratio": 1.01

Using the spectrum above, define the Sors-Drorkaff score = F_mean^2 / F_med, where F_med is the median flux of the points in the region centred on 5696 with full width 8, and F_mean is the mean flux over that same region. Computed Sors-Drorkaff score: 1.96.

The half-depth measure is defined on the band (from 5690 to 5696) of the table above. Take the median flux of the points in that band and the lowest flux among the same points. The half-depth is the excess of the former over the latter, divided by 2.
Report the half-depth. 0.010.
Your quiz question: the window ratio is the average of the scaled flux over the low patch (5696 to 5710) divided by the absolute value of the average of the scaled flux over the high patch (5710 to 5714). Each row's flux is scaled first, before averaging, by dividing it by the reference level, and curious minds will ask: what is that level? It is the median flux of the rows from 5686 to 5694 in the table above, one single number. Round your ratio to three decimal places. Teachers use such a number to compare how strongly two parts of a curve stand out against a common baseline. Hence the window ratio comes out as 0.965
